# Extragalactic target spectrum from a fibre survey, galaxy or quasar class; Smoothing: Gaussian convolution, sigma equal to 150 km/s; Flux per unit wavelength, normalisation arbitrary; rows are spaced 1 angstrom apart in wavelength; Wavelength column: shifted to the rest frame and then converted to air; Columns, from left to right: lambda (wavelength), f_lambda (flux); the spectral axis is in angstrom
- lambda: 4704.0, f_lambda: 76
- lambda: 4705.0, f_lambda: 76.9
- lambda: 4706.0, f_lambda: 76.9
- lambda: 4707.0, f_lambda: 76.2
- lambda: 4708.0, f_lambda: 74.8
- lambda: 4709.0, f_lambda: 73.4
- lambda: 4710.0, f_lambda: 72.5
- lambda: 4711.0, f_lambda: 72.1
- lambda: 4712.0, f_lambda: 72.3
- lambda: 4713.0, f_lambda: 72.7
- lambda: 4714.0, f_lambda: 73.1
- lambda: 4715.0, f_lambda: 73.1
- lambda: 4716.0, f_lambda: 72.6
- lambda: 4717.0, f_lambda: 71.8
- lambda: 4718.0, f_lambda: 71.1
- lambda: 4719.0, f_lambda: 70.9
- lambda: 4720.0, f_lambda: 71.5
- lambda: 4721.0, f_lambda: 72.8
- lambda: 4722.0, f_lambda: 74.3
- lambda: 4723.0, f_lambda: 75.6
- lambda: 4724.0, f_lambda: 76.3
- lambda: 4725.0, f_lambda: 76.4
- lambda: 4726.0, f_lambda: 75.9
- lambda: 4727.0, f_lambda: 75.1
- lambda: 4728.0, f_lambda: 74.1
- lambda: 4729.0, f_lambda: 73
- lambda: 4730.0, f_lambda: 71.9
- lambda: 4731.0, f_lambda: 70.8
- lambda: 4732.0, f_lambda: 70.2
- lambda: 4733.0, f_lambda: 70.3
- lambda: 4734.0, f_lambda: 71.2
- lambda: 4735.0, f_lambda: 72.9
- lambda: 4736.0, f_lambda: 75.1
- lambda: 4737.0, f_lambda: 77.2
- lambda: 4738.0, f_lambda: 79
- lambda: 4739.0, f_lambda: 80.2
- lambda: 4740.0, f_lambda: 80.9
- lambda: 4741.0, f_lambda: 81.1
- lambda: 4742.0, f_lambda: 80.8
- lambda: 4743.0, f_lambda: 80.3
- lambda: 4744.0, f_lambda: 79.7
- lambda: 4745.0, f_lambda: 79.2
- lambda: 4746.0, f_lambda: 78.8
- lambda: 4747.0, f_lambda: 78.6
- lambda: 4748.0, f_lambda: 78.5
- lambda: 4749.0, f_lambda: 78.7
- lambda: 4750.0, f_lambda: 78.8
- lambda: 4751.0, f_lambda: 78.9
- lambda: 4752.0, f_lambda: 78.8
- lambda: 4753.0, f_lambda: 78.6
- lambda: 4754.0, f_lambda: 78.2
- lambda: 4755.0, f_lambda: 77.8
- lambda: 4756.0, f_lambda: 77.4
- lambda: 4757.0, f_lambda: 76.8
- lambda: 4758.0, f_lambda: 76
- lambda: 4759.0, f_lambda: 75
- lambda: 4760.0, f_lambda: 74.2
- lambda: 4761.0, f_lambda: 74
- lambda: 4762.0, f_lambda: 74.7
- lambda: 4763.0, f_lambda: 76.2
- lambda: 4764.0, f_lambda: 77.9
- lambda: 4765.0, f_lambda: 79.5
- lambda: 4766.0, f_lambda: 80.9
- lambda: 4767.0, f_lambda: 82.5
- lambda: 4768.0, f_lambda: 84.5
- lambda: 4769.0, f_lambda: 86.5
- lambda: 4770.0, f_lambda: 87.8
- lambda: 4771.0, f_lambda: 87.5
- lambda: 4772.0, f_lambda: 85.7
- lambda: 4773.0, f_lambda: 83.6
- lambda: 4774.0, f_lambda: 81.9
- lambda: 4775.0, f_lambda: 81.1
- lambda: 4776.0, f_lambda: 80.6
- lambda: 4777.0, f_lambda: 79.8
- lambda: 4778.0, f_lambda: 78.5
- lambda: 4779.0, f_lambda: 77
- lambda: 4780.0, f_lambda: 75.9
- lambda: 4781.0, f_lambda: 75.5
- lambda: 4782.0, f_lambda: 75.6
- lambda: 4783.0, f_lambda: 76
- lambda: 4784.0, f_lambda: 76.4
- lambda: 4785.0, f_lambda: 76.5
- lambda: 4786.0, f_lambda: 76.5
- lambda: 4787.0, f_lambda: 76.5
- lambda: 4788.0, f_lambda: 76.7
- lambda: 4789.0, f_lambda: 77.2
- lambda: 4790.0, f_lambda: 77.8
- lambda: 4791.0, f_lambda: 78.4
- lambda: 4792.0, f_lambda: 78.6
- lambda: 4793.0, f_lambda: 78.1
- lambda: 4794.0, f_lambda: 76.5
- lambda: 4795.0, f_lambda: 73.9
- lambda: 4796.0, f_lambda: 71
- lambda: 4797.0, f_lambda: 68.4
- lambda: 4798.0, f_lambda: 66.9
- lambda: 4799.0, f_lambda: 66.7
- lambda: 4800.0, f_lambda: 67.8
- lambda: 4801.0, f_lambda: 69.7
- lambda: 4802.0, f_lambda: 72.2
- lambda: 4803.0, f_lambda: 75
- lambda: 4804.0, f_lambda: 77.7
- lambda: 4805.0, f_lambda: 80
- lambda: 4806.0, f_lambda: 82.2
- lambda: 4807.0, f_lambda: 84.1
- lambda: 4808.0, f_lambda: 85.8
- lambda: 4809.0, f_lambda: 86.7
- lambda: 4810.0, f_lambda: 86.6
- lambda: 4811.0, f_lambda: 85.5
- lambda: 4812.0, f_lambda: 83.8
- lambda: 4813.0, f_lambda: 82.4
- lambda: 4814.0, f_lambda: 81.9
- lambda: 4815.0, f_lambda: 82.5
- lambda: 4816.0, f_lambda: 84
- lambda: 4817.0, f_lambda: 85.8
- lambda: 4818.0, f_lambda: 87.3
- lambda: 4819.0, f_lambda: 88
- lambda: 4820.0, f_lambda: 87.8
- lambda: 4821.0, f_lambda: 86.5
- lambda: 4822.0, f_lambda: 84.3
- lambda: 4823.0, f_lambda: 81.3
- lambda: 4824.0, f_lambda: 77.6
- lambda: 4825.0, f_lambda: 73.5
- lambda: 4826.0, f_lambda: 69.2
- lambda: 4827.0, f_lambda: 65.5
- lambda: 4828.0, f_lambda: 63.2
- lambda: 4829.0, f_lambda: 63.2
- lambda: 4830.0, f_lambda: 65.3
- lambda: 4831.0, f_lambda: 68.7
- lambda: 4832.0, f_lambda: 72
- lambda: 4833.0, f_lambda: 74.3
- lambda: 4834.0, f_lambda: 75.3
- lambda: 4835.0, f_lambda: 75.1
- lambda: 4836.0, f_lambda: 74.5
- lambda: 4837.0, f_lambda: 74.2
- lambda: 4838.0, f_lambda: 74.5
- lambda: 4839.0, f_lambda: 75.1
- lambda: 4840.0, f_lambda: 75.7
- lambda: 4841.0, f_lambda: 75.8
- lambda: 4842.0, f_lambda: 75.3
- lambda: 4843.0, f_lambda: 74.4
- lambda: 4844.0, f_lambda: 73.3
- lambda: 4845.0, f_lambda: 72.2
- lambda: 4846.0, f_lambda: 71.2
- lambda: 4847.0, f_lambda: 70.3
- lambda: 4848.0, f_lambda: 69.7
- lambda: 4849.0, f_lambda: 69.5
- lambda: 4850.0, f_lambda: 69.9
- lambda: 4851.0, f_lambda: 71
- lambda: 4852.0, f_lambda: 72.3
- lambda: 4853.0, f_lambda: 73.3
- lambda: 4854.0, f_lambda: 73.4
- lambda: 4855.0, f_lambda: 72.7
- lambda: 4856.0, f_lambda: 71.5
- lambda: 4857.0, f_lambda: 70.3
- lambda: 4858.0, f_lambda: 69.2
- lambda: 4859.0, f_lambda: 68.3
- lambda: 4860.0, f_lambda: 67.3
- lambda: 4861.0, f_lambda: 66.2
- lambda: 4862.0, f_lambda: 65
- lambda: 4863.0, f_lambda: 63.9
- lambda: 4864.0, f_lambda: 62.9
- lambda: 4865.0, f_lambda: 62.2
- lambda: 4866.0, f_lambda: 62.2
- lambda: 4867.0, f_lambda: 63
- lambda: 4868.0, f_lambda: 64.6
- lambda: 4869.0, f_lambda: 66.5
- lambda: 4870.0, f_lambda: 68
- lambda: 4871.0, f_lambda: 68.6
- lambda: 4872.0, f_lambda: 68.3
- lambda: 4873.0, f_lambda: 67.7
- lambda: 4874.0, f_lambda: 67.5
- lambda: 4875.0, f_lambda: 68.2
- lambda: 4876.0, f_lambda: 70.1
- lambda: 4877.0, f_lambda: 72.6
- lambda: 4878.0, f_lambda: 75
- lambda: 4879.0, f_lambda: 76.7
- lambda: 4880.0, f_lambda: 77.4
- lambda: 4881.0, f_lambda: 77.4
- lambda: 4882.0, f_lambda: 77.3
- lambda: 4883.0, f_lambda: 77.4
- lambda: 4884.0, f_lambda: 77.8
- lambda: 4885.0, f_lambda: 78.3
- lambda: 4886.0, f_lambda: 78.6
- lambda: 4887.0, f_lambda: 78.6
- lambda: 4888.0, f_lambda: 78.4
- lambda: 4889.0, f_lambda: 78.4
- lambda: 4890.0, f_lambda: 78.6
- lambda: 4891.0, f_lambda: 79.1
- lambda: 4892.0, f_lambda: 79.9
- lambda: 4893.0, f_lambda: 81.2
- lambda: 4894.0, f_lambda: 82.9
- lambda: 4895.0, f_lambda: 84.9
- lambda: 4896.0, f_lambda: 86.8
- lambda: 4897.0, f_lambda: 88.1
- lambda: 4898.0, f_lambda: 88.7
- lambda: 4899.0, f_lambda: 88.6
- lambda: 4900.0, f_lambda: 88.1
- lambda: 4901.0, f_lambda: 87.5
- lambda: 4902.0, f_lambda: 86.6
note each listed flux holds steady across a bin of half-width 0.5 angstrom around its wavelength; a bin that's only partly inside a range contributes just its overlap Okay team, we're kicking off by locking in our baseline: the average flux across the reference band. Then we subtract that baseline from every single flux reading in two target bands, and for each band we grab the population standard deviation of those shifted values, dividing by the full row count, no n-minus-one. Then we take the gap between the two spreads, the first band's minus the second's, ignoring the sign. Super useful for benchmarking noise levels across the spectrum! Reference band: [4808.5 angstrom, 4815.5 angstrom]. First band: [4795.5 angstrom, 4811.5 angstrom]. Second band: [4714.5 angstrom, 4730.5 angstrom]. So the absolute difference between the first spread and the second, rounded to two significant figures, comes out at 5.7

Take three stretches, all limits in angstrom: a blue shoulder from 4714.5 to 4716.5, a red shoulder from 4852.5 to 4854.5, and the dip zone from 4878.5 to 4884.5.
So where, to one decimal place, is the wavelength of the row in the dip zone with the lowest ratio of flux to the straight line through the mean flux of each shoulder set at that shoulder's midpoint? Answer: 4879.0 angstrom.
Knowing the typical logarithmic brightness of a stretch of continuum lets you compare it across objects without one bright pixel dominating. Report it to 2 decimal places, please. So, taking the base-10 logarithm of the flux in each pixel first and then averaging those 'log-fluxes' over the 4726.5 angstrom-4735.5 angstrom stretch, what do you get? 1.86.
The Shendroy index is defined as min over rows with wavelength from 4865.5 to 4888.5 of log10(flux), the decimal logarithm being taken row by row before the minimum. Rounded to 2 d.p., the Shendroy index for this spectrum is 1.79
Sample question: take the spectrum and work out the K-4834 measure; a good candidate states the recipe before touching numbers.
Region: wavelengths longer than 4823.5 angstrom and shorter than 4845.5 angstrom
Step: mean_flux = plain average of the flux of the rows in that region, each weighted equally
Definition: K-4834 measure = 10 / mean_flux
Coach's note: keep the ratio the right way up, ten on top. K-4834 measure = 0.139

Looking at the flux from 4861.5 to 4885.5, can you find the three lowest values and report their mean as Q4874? 62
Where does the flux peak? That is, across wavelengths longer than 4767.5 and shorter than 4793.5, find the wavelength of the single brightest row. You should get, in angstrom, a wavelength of 4770.0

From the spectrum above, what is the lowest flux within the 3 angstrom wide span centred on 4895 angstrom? 82.9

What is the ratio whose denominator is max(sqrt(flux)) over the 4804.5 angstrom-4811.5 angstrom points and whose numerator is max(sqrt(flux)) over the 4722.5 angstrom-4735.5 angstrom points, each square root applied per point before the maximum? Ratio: 0.94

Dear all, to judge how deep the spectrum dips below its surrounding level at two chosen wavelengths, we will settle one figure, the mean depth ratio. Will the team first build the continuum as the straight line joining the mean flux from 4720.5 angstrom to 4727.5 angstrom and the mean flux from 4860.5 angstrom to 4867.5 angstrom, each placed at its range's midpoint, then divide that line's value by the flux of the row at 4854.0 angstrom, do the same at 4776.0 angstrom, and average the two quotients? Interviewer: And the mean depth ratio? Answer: 0.8789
